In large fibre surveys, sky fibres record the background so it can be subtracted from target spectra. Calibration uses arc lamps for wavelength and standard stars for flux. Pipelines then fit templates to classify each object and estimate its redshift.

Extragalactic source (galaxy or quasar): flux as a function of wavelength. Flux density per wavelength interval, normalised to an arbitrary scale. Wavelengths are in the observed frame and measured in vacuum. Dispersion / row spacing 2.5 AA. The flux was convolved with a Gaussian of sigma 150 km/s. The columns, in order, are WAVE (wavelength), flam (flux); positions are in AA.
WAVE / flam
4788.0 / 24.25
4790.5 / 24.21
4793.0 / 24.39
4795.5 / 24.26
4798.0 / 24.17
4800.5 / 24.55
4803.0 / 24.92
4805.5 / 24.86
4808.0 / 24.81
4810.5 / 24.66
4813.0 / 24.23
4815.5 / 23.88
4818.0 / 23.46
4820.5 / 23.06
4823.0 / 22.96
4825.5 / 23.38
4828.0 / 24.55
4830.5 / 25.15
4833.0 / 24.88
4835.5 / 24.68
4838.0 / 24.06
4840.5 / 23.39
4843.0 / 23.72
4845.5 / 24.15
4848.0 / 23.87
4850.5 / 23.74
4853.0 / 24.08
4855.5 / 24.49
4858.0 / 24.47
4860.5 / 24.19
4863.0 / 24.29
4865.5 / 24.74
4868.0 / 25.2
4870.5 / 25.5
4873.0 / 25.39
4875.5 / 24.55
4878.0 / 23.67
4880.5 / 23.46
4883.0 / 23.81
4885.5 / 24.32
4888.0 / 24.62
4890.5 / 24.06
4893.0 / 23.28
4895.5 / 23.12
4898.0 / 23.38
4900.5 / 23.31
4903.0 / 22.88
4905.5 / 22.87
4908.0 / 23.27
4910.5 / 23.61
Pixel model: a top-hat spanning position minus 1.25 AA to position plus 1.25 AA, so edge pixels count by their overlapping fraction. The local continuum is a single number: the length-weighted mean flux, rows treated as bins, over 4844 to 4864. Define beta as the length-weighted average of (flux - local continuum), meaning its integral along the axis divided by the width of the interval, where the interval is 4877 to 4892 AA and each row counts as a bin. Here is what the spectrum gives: -0.17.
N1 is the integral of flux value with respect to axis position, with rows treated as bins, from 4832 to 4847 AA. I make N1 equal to 362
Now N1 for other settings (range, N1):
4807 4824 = 406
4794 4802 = 195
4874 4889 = 361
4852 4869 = 416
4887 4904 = 400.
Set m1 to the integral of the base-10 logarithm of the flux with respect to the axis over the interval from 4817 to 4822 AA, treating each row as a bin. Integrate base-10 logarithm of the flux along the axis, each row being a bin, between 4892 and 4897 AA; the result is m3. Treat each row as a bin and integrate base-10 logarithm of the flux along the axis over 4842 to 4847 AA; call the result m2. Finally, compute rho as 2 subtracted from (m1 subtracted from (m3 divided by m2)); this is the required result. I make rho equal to -7.84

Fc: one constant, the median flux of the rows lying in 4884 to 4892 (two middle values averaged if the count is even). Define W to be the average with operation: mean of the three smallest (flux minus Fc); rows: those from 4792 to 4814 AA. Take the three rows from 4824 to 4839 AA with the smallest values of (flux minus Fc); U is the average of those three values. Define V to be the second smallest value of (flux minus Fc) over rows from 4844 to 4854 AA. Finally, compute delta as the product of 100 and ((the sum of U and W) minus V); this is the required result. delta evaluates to 3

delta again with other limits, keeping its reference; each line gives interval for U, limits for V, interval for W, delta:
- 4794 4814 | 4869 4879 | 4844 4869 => -75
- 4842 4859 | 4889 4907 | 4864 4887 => 22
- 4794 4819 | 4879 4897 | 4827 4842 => 24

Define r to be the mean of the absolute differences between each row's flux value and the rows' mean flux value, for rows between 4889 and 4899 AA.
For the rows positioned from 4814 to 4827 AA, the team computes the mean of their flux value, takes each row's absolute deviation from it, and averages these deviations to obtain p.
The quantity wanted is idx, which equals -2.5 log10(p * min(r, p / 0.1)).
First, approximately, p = 0.27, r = 0.30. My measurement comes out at 2.7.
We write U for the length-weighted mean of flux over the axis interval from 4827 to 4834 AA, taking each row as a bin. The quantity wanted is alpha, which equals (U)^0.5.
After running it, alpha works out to 4.99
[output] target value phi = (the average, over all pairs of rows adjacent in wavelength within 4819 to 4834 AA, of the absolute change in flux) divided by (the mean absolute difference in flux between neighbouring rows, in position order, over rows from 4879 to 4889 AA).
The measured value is 1.3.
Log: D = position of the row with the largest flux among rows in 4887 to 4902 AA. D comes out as 4888.0 AA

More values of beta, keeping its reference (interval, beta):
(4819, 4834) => -0.18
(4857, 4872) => 0.59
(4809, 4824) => -0.41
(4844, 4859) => -0.03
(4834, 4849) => -0.16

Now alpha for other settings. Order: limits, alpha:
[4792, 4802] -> 4.94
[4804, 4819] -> 4.93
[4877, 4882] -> 4.86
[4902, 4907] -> 4.78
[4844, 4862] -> 4.91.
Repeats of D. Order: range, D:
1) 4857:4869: 4868.0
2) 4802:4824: 4803.0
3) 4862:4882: 4870.5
